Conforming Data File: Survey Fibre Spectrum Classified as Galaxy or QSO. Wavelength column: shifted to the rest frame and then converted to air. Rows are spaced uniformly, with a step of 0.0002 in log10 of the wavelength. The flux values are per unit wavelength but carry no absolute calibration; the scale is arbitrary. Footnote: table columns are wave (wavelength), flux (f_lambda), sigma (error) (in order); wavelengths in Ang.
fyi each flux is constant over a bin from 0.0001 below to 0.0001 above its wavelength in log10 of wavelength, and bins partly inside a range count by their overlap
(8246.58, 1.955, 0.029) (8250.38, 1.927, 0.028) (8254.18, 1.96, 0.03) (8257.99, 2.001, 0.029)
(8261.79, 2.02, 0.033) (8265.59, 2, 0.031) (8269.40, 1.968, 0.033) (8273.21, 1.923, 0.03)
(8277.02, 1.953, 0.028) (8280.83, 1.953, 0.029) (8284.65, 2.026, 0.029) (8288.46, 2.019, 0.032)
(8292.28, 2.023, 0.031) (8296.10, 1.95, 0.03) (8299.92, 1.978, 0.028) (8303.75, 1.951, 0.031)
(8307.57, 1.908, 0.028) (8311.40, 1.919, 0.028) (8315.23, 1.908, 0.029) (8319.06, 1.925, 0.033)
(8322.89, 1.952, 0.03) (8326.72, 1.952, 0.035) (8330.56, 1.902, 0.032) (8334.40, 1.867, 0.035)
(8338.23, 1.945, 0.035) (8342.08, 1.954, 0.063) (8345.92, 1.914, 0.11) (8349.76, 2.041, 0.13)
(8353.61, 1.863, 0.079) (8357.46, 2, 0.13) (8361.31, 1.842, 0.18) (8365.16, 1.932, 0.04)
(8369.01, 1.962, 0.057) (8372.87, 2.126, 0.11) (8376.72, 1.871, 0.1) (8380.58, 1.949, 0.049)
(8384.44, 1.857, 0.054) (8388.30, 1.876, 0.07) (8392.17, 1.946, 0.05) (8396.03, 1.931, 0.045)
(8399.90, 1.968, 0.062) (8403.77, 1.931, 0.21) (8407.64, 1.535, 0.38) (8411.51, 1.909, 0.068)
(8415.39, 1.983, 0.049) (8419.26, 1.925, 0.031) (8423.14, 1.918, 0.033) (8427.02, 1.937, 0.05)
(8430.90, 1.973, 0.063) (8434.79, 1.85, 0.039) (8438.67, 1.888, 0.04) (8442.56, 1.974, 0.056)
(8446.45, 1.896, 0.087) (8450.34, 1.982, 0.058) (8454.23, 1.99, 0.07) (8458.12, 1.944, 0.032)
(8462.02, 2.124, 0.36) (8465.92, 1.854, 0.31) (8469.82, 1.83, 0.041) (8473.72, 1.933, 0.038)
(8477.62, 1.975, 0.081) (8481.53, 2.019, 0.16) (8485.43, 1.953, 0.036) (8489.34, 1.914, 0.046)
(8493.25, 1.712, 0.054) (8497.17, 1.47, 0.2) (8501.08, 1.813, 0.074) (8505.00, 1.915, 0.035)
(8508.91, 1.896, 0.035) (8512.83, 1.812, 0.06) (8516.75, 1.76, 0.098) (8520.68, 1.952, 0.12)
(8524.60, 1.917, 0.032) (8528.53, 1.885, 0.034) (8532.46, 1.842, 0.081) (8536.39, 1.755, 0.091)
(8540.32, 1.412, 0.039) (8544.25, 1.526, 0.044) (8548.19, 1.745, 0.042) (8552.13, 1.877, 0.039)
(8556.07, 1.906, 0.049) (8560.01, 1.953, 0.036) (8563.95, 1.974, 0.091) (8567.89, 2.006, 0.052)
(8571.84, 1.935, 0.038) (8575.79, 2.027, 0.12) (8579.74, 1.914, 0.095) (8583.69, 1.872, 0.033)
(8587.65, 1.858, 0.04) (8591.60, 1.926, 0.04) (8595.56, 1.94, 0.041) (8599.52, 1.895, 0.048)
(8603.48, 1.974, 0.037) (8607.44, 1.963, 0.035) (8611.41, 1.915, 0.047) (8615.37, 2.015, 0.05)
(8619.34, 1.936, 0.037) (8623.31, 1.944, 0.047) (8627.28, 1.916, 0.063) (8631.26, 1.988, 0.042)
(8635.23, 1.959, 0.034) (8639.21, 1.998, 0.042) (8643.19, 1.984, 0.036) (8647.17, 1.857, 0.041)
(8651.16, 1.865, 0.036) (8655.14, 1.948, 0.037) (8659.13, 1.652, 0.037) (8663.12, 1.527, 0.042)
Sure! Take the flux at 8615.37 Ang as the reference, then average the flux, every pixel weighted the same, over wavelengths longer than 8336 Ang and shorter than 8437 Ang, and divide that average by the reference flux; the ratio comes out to 0.95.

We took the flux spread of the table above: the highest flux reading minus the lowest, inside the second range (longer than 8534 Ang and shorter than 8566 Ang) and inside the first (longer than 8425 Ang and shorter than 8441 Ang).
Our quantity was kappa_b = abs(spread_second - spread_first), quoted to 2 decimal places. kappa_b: 0.44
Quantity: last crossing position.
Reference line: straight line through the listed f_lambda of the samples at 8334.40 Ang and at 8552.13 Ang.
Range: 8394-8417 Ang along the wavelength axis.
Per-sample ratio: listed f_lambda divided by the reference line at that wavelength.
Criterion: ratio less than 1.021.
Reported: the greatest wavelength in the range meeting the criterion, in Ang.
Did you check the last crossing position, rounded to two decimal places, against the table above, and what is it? 8411.51 Ang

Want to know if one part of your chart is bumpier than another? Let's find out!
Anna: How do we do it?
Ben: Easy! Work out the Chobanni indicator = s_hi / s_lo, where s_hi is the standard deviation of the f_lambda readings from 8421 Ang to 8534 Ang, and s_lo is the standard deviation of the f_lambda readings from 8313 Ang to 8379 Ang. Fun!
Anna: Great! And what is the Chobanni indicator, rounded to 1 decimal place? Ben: 1.7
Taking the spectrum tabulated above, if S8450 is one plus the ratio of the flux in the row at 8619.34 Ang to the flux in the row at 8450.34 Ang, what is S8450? 1.98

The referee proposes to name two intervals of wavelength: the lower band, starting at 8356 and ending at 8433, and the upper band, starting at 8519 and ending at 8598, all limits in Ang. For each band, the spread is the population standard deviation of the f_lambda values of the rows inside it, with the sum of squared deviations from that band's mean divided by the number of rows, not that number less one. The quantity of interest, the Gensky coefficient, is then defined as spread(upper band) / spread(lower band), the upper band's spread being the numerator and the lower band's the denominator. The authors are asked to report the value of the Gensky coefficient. 1.4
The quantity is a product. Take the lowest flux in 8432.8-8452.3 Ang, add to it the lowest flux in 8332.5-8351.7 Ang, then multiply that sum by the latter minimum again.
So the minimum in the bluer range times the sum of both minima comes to 6.9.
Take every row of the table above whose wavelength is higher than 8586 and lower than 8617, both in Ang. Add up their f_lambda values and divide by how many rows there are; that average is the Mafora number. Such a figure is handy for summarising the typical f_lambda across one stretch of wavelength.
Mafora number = 1.94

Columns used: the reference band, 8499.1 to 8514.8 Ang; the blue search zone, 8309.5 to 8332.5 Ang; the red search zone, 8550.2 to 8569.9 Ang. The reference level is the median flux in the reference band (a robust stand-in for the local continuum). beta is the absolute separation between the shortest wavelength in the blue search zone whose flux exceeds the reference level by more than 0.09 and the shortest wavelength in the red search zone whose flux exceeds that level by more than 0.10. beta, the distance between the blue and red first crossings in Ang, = 241.1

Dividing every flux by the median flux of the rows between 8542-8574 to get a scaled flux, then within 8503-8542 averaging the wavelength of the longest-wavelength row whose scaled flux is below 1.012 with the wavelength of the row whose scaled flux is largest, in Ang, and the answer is 8530.5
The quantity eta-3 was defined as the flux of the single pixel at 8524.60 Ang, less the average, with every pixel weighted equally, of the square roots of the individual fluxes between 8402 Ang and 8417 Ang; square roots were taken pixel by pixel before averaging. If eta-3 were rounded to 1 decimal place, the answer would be 0.6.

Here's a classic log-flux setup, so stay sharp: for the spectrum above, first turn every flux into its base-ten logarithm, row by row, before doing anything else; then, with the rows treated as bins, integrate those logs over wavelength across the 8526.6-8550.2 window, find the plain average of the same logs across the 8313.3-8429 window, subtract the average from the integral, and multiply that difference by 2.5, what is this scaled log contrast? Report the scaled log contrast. 13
